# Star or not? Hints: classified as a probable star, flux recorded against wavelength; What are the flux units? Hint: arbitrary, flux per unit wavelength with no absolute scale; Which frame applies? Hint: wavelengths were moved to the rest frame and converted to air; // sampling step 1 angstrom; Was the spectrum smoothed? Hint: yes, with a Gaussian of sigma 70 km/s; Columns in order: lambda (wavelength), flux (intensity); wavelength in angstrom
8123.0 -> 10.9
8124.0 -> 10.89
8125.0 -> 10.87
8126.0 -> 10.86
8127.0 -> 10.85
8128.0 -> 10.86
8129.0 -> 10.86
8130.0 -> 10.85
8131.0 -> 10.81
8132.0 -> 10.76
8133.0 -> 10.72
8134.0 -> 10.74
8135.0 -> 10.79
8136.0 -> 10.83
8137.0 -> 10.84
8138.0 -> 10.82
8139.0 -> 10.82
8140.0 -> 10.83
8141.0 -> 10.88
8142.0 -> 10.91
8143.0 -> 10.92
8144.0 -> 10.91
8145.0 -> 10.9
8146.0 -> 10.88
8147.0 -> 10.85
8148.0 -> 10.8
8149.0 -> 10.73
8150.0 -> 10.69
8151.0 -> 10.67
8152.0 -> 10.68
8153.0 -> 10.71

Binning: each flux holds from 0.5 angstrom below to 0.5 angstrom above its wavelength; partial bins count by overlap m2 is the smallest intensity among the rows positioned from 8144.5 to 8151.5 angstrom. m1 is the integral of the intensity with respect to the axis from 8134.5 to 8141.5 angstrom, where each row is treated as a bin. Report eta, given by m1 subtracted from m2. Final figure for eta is -65.1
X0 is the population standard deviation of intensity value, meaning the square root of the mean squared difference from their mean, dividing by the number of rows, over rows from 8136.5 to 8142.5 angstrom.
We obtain 0.034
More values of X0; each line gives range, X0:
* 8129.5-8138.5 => 0.043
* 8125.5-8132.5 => 0.035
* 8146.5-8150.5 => 0.062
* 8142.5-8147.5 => 0.025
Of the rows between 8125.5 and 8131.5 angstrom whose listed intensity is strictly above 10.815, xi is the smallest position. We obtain 8126.0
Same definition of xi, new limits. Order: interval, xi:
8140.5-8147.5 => 8141.0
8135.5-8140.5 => 8136.0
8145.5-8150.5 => 8146.0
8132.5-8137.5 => 8136.0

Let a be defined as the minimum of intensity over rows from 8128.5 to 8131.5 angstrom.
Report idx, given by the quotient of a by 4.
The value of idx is 2.70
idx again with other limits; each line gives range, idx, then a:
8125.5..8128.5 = 2.71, 10.85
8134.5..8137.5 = 2.70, 10.79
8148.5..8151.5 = 2.67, 10.67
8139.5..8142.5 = 2.71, 10.83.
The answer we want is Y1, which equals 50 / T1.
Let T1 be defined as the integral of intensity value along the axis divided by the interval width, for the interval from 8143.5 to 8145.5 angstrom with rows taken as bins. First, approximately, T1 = 10.9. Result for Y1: 4.59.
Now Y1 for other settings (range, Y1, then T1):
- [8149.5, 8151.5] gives 4.68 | 10.7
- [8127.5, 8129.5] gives 4.60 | 10.9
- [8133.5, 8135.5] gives 4.64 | 10.8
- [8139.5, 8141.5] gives 4.61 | 10.9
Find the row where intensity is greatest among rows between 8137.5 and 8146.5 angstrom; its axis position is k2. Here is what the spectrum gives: 8143.0 angstrom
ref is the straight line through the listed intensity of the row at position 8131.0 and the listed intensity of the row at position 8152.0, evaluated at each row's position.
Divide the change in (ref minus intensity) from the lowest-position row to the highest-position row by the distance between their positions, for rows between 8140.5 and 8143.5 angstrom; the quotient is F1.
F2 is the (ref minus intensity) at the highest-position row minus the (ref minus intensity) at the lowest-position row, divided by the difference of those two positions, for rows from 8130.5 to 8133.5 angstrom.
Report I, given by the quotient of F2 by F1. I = -1.5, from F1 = -0.026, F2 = 0.039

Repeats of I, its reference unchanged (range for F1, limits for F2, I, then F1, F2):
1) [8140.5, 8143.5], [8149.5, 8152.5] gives 0.0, -0.026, -0.001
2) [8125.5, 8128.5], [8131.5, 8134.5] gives -0.6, -0.006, 0.004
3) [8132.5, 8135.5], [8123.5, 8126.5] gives -0.2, -0.041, 0.009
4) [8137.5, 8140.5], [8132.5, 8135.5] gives 3.7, -0.011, -0.041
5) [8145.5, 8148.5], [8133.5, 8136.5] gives -1.5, 0.034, -0.051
